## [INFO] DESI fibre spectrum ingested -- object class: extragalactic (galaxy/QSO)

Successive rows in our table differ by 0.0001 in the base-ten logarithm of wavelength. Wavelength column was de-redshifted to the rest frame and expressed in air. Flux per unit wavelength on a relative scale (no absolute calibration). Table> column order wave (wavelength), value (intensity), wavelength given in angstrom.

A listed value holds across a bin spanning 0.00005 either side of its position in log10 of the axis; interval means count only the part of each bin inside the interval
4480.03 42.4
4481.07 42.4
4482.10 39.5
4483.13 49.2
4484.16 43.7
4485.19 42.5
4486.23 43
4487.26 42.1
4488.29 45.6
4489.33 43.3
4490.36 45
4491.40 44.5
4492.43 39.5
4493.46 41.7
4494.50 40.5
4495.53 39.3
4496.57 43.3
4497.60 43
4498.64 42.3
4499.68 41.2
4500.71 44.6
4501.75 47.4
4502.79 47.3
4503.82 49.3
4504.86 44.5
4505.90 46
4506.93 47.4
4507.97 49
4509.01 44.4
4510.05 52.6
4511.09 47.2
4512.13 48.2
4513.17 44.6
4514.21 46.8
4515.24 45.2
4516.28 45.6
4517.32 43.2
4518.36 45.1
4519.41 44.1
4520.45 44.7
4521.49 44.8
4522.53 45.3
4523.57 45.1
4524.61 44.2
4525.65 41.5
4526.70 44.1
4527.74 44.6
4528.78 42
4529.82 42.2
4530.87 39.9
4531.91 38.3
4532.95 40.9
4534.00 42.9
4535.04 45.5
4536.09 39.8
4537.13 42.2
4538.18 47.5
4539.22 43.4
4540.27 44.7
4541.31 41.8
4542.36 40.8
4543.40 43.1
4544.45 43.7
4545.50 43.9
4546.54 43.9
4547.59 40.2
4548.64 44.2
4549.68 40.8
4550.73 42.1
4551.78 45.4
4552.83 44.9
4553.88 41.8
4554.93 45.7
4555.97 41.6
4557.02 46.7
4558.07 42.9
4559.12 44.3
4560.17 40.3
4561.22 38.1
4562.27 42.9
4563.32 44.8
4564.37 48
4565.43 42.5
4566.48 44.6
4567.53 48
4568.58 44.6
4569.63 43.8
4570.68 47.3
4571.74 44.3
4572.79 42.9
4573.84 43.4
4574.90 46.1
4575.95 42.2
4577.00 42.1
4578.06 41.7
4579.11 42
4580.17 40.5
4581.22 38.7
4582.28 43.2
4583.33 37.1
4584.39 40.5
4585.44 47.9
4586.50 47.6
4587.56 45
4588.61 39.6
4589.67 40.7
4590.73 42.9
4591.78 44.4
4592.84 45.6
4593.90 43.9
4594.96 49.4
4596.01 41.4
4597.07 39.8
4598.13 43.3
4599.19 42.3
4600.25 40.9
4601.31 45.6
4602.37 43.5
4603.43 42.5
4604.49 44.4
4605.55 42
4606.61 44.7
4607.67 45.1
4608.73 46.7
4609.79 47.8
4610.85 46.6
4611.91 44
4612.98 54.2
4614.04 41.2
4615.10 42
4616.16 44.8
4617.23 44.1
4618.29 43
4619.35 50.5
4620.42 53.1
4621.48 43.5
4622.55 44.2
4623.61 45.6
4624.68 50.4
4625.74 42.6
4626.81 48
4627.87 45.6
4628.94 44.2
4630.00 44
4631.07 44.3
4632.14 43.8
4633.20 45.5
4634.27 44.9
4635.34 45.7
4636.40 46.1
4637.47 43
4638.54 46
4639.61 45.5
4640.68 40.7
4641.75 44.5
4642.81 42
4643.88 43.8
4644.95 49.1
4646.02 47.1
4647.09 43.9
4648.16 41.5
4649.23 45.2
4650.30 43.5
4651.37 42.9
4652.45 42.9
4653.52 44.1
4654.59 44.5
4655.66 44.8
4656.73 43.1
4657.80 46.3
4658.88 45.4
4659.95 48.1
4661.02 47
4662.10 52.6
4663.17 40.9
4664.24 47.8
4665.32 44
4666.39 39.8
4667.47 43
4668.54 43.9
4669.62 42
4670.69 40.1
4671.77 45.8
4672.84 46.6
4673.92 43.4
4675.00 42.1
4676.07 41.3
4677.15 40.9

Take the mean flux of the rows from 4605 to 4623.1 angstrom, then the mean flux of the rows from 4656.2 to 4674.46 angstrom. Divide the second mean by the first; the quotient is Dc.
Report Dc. 0.98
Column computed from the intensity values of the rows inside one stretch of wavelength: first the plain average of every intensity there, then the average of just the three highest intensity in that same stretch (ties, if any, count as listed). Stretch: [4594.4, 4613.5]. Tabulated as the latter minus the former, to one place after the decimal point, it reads 5.8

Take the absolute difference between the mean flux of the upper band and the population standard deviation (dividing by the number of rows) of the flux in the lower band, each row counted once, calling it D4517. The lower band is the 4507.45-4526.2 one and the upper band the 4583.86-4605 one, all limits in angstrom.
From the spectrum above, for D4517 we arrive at 41.2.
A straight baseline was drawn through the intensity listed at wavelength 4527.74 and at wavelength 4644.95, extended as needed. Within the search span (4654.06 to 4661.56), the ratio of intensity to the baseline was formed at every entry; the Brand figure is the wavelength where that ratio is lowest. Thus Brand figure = 4656.73 angstrom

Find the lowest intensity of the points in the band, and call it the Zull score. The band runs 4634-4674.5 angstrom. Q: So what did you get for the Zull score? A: 39.8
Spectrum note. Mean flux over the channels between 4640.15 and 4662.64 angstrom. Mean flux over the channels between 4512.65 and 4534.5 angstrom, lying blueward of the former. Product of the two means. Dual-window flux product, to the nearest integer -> 1957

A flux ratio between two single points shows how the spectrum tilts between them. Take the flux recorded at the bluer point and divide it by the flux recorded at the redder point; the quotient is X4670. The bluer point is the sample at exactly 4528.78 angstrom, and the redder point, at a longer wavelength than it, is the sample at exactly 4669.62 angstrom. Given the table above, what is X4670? 1.00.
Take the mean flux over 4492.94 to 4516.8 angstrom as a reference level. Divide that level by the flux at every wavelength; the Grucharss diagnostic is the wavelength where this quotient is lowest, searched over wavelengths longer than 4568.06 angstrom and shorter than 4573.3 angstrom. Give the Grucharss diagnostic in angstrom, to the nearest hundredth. 4570.68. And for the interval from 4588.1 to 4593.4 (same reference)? 4592.84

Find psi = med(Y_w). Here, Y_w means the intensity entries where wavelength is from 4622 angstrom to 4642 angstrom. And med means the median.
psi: 44.9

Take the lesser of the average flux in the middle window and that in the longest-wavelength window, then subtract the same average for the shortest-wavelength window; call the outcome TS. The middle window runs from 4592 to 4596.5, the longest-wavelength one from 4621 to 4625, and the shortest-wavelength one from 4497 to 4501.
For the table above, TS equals 2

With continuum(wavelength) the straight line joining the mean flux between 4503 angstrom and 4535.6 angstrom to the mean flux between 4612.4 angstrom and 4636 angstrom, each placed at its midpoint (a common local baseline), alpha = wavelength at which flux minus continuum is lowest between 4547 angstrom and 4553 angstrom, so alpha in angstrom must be 4547.59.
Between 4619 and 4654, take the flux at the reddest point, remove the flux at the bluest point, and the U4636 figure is -6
